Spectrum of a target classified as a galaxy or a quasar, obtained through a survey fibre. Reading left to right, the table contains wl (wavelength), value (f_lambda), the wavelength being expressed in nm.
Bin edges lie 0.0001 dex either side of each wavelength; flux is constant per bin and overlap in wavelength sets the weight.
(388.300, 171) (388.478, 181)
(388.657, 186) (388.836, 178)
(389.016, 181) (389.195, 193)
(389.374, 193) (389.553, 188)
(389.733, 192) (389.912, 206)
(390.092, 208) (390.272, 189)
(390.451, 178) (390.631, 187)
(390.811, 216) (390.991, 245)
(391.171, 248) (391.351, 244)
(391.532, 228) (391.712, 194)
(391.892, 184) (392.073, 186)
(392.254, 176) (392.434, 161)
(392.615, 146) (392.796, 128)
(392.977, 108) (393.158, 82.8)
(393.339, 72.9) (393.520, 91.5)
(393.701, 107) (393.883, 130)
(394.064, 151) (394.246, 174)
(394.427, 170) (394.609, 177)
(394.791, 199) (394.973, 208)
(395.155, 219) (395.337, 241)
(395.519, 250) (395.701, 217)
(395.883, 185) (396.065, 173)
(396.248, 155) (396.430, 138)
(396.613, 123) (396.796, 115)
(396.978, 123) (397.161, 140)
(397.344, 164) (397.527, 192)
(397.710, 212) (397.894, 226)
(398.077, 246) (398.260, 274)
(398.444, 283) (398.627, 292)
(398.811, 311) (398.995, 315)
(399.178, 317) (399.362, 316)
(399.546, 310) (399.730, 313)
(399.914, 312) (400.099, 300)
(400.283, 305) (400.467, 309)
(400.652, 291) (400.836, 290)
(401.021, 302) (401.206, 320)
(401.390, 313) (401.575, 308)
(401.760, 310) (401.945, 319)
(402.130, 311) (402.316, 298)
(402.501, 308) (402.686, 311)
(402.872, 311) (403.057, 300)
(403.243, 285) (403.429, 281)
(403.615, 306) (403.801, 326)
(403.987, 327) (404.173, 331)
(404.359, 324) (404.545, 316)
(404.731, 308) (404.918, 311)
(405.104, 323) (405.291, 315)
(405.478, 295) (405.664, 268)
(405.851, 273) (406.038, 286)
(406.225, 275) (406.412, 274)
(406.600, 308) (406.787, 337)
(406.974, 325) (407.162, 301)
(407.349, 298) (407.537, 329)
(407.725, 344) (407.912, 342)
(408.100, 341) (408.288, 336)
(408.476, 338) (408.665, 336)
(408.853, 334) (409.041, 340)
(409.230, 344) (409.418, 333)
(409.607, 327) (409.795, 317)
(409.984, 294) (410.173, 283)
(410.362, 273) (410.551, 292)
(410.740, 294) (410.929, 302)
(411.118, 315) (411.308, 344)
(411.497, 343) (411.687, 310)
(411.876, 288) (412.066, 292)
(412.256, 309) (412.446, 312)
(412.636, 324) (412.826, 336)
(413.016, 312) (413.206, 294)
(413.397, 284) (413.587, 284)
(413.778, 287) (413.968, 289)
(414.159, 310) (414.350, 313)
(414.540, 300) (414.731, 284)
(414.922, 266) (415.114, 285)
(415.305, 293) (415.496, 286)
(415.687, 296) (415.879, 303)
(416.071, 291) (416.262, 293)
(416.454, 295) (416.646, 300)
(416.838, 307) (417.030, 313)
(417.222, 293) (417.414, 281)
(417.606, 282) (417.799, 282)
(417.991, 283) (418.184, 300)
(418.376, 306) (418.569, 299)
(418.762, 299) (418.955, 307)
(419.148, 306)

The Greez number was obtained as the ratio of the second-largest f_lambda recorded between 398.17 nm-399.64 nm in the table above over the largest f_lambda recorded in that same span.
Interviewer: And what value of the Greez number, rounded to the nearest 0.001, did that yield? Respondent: 0.997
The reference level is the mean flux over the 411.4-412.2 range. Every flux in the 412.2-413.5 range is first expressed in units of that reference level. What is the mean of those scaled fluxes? 1.01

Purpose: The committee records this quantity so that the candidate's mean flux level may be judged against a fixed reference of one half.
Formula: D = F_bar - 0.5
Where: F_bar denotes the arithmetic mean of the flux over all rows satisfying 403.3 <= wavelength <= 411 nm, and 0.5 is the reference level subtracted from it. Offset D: 312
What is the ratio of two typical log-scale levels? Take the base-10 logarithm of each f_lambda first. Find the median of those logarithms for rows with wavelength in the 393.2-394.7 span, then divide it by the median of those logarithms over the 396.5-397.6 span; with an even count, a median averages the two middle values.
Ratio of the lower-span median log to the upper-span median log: 1.01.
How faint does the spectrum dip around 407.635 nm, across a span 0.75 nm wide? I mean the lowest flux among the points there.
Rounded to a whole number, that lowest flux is 298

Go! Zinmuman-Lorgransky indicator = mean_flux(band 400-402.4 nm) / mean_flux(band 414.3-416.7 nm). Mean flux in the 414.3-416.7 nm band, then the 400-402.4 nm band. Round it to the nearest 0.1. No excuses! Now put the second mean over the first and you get 1.0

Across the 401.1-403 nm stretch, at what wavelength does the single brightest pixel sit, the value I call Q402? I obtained 401.206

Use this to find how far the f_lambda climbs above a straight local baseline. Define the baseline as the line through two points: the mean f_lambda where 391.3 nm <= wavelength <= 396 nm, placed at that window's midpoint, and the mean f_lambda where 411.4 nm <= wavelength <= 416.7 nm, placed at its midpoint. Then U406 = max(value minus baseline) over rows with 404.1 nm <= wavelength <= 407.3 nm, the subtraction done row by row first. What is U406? 94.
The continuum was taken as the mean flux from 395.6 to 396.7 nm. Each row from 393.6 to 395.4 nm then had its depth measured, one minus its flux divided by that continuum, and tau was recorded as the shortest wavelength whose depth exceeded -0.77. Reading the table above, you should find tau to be 393.701 nm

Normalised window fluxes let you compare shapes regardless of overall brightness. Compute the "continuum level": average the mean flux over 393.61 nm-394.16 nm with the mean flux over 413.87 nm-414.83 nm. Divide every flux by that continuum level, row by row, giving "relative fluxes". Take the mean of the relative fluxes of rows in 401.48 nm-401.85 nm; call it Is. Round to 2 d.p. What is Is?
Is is 1.44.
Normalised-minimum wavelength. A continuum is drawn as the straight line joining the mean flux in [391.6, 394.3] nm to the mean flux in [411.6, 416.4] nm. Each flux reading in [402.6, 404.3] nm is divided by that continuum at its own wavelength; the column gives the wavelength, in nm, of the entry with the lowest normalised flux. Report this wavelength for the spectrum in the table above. 403.429 nm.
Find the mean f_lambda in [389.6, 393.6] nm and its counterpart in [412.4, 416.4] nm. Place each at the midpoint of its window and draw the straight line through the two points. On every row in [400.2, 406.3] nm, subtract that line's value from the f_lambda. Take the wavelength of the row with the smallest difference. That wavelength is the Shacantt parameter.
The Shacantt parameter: 405.664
